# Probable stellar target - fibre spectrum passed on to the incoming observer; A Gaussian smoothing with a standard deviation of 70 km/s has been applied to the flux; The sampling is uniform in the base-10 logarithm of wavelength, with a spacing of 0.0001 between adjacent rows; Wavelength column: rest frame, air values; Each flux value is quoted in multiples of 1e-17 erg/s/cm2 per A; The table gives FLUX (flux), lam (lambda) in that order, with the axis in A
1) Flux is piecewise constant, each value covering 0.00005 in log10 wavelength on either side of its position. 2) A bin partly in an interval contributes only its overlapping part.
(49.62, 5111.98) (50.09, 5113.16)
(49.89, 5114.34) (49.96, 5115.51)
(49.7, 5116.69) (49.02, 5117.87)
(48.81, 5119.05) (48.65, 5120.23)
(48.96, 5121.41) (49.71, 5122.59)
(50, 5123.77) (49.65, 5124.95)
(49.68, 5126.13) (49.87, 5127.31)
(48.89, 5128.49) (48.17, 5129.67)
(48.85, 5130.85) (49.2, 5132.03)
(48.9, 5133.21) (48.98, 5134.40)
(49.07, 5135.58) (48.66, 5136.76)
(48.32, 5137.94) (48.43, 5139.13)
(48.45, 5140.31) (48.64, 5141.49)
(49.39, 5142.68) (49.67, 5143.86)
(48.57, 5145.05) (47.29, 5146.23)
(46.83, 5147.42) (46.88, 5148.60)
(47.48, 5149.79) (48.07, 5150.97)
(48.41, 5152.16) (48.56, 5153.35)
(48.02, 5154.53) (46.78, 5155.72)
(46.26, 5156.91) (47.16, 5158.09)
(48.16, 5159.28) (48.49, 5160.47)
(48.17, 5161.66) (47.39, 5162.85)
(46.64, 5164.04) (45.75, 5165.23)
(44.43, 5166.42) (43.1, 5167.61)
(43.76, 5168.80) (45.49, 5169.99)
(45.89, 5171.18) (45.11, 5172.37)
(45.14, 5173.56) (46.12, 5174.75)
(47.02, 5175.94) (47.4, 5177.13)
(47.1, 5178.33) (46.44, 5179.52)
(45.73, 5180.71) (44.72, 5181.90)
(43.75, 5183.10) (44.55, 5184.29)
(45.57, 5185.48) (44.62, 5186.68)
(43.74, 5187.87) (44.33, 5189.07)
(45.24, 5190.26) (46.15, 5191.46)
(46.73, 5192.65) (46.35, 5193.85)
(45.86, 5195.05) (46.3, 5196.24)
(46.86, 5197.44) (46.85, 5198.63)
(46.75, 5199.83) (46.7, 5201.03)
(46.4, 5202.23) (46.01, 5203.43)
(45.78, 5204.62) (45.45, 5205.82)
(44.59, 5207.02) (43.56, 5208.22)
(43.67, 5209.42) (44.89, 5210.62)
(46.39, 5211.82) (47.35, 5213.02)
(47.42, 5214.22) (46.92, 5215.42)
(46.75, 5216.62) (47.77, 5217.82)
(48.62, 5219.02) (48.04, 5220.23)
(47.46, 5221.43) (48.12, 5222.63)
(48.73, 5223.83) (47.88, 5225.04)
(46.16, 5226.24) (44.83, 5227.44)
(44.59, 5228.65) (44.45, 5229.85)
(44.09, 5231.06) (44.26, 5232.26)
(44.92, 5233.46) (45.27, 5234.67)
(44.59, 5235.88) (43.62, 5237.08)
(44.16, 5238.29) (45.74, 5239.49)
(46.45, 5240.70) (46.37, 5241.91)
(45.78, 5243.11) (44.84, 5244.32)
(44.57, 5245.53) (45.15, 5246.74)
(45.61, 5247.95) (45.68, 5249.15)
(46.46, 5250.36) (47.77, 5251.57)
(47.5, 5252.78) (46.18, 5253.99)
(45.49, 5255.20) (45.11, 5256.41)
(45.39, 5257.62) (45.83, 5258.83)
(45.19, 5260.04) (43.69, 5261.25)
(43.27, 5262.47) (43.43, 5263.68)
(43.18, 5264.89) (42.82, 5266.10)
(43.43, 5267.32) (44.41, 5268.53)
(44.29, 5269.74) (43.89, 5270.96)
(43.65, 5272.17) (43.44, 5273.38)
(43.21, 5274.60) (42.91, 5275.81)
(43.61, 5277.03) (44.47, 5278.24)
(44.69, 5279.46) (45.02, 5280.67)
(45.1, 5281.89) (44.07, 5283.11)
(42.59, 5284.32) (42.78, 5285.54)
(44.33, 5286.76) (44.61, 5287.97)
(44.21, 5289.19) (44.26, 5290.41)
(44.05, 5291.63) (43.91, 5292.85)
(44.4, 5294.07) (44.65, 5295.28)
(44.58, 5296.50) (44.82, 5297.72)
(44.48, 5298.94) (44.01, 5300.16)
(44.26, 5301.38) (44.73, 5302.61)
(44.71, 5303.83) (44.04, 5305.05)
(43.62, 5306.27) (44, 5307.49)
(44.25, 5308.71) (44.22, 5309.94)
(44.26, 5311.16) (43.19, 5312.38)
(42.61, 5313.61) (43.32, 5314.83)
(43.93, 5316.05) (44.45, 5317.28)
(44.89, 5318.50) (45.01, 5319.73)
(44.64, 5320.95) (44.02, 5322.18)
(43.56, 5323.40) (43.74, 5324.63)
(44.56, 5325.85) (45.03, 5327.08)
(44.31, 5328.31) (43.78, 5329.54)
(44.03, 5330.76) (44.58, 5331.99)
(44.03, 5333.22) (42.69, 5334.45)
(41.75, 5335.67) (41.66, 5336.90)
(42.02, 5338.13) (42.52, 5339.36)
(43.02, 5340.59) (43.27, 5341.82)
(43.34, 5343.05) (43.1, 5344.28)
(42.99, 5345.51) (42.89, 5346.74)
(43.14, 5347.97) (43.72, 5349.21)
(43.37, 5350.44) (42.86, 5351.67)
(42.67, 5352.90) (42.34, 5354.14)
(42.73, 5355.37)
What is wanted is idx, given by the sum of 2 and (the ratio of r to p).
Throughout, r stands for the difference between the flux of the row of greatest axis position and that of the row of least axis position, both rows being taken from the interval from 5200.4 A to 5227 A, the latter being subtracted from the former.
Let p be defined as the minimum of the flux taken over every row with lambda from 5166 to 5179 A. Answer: 1.99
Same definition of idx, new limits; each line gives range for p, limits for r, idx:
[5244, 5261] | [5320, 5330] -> 1.98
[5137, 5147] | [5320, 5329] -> 1.99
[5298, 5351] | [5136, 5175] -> 1.94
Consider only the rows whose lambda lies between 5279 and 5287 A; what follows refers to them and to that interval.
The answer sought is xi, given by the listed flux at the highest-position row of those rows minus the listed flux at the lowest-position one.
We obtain -0.4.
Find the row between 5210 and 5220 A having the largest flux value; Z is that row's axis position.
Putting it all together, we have 5219.02 A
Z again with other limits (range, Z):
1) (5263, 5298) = 5281.89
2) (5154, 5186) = 5160.47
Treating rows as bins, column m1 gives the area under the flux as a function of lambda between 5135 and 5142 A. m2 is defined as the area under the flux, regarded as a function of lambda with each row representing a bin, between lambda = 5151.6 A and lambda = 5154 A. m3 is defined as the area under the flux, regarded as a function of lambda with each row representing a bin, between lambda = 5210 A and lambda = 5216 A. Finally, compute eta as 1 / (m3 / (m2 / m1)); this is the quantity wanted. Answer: 0.0012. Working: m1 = 340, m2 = 116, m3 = 280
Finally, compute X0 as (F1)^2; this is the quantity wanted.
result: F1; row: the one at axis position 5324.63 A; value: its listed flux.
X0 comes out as 1913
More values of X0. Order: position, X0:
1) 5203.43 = 2117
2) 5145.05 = 2359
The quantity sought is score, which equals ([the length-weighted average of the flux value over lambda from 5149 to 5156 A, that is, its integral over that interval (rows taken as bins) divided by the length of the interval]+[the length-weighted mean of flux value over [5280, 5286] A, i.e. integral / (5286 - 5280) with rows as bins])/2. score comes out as 45.9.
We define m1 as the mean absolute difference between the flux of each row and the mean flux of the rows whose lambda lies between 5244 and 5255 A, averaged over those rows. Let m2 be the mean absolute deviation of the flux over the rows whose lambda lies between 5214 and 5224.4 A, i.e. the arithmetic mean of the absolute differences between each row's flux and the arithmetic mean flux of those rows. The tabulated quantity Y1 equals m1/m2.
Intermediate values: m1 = 0.89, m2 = 0.6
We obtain 1.6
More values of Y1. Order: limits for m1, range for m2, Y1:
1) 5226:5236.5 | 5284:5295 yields 0.8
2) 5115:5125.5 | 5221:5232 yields 0.3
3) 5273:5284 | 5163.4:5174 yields 0.8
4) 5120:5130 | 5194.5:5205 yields 1.5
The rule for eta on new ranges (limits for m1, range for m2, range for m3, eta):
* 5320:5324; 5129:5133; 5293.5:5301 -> 0.0033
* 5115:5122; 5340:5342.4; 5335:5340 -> 0.0014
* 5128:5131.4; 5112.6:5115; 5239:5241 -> 0.0079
